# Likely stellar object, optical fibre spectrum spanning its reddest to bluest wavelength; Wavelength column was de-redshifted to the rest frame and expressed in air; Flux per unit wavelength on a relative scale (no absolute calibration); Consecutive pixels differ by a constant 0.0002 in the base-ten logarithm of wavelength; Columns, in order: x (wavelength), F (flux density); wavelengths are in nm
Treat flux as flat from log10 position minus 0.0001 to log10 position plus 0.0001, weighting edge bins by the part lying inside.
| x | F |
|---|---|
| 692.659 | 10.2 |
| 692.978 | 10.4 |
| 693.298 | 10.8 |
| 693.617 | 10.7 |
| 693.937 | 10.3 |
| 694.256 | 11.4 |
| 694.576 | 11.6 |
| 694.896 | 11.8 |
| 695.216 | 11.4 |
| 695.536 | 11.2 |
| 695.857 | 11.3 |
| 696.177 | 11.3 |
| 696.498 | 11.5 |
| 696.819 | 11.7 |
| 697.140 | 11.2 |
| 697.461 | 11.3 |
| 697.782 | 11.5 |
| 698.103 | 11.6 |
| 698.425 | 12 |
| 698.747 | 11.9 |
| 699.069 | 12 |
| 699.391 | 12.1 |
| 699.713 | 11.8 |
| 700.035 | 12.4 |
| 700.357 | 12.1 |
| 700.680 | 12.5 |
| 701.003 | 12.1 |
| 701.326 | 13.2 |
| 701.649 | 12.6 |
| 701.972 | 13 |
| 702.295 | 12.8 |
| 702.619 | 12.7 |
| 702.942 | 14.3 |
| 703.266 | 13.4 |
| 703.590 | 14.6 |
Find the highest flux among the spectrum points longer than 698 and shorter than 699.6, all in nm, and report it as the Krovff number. 12.1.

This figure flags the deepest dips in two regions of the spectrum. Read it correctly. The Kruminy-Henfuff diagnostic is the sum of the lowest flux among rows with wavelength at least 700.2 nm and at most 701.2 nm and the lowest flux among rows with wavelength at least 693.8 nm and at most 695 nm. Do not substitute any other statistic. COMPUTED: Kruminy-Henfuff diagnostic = 22.4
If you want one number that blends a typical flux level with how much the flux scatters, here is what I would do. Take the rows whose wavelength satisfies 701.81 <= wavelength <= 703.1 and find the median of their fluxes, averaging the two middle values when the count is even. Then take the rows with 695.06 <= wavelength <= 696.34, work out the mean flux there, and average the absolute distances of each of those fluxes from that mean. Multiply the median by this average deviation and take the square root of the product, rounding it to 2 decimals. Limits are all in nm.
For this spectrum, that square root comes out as 0.80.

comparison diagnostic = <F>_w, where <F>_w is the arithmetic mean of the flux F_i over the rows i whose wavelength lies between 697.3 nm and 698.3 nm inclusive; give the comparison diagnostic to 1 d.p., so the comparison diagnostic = 11.5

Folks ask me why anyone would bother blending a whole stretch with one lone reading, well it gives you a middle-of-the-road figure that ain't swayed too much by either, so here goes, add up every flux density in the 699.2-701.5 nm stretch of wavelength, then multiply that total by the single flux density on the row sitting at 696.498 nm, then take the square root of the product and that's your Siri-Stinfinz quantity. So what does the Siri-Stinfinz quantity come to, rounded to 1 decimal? 31.5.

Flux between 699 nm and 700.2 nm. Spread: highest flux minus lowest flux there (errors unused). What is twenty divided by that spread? 33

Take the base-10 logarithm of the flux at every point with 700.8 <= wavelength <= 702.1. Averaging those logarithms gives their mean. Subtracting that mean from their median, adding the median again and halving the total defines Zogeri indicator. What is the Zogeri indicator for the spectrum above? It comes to 0.555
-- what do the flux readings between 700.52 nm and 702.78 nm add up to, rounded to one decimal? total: 88.9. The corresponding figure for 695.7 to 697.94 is 79.8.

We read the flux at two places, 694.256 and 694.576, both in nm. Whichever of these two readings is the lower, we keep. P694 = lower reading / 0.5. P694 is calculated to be 22.80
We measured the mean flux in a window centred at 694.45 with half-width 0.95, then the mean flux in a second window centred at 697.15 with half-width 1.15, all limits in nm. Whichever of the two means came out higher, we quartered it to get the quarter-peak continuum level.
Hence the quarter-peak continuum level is 2.86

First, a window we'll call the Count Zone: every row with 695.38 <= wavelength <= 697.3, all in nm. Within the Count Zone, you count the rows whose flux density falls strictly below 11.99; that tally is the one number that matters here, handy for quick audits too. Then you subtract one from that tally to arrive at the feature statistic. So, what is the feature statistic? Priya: 5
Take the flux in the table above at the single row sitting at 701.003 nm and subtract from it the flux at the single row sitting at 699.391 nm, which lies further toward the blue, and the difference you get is 0.0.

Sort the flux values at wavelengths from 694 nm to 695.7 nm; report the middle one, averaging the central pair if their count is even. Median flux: 11.4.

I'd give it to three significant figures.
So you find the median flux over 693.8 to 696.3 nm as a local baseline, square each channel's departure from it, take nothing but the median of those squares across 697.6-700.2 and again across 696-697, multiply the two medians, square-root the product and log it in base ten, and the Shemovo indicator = -1.04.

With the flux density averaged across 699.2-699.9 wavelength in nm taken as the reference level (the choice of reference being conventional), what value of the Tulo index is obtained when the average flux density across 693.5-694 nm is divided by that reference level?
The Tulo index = 0.88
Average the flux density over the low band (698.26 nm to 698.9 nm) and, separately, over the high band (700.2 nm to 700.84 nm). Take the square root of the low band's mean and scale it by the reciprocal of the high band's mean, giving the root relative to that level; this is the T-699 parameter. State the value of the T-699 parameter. 0.281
